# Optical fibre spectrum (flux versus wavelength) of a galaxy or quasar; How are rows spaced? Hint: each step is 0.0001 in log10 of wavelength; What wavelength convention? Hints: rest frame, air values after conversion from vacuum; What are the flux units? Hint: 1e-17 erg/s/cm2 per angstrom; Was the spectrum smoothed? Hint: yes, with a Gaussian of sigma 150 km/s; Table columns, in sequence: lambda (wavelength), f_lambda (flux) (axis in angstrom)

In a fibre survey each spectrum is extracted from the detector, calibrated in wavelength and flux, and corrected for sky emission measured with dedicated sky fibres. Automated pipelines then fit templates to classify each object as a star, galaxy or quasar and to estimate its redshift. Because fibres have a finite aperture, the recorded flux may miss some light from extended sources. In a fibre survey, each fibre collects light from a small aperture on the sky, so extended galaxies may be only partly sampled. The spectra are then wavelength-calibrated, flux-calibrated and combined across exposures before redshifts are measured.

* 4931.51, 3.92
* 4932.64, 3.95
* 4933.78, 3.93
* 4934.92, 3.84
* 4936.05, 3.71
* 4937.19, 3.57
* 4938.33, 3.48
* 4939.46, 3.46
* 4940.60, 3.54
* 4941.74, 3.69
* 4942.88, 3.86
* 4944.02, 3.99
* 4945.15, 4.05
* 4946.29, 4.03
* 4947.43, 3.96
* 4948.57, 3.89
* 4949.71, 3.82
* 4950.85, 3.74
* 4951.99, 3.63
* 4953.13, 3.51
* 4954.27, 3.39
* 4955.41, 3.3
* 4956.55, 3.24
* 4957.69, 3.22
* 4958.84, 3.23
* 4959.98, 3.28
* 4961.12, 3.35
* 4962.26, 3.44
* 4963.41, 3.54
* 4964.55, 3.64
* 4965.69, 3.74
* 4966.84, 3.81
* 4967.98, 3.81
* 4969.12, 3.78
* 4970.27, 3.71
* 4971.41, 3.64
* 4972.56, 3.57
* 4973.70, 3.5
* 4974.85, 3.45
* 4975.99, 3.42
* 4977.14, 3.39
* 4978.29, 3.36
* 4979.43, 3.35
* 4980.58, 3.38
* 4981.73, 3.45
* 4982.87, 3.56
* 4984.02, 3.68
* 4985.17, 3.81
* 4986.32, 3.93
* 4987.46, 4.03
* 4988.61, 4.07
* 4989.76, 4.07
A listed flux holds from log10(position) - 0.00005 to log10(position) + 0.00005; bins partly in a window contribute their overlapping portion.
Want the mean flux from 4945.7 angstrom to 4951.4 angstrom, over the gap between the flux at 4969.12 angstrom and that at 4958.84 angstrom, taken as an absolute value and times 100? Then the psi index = 707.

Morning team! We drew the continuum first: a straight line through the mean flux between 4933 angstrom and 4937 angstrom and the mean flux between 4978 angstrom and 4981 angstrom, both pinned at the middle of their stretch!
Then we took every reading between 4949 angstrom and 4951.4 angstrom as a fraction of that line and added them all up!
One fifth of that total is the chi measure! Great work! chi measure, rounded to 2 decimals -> 0.41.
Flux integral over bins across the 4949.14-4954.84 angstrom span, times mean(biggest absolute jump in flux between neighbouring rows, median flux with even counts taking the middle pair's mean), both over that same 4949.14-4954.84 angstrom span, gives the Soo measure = 39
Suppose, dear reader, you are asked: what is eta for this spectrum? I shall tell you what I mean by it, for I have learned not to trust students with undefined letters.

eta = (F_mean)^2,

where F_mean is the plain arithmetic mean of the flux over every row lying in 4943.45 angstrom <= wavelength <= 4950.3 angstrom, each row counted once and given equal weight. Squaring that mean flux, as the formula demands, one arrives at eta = 15.7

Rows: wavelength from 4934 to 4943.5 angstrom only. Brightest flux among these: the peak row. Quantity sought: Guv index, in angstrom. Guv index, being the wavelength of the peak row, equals 4942.88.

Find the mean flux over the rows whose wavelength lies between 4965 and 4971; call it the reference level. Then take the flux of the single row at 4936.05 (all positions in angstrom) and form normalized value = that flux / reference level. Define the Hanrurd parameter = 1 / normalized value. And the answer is 1.02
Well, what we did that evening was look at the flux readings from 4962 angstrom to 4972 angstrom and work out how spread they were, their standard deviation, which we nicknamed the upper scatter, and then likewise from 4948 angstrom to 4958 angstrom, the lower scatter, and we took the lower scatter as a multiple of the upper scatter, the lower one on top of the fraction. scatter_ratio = 2.0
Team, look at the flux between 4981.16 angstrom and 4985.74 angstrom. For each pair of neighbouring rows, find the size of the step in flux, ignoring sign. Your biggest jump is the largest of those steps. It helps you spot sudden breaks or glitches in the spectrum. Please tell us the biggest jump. 0.130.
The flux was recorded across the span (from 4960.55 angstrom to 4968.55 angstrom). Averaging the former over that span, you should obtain 3.6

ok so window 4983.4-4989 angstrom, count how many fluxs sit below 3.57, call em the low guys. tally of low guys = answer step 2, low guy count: 0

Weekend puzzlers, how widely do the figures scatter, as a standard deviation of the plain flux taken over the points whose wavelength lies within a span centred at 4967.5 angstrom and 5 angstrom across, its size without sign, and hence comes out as 0.03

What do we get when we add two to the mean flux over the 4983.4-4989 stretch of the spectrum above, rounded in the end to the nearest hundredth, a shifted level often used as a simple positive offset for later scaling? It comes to 5.90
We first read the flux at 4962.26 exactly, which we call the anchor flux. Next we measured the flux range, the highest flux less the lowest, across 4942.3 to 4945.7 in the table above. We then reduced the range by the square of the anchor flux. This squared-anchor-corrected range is -11.6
